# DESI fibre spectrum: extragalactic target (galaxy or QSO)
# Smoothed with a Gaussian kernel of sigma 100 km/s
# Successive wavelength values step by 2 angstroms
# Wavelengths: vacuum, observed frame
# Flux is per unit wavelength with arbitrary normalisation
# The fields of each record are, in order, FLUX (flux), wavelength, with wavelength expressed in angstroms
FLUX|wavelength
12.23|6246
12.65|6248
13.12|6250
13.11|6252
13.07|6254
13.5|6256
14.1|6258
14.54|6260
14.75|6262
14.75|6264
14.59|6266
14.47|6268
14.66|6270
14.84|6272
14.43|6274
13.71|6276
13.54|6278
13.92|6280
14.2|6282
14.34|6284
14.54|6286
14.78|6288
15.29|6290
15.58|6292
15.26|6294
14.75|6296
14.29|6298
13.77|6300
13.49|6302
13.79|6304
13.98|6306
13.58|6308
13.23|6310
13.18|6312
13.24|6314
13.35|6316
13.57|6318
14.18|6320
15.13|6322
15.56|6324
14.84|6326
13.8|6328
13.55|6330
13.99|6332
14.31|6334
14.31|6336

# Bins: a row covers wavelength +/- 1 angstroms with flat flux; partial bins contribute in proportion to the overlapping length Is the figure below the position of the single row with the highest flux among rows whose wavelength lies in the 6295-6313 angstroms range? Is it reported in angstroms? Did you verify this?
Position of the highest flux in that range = 6296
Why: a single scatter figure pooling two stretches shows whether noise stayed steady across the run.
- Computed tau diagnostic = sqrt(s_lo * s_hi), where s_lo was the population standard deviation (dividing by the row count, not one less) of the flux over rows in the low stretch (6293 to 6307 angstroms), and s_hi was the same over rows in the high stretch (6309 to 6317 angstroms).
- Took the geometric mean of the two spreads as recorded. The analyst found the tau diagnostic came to 0.19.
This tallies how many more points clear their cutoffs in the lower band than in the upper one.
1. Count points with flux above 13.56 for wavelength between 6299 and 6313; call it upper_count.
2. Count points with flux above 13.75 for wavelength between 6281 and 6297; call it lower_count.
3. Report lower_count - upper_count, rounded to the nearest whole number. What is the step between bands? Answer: 4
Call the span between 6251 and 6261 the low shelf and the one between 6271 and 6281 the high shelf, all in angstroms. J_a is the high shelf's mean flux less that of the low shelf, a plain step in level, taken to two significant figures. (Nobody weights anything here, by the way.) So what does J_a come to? 0.42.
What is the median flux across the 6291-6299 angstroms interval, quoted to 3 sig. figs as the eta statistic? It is 15.0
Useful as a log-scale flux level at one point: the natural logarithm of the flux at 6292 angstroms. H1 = 2.746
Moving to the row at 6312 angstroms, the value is 2.579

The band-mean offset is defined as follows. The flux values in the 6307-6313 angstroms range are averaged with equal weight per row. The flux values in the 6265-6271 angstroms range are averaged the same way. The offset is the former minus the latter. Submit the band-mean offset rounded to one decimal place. -1.2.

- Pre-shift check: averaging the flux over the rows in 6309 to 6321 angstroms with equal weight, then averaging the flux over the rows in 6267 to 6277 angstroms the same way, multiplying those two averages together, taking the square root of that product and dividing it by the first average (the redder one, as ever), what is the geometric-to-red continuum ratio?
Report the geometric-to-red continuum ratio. 1.04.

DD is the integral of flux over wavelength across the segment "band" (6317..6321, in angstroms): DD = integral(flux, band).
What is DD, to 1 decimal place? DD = 55.5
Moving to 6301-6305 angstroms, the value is 54.6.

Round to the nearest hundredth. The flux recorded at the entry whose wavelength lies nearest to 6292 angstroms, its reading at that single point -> 15.58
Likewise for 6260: 14.54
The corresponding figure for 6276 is 13.71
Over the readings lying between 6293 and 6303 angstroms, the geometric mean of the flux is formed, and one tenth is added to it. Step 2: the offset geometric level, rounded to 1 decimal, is 14.4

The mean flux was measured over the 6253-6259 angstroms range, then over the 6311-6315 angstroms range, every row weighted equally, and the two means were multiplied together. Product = 179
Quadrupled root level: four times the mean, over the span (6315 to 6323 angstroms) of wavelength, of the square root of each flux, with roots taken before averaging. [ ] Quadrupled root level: 15.0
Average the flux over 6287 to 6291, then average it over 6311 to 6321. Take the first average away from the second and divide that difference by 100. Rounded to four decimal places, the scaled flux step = -0.0153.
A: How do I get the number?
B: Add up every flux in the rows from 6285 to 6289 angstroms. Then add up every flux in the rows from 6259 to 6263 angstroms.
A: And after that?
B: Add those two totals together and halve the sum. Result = 29.3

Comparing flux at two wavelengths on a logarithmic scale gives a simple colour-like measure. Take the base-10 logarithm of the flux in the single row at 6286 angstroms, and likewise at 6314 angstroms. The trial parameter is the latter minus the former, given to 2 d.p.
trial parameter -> -0.04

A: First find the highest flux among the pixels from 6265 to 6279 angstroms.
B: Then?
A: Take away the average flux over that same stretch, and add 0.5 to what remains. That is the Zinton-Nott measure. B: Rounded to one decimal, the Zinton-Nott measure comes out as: 1.0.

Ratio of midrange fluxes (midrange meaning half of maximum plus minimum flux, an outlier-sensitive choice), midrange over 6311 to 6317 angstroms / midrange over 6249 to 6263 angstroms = 0.95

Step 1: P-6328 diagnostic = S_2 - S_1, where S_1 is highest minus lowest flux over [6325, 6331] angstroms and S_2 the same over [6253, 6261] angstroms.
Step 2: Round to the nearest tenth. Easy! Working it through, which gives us 0.2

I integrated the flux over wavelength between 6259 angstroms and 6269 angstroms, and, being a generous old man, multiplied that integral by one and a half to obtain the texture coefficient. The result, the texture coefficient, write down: 219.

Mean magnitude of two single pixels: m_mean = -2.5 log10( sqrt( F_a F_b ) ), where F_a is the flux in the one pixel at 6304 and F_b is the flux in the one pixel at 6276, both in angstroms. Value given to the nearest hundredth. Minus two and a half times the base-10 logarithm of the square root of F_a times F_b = -2.85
